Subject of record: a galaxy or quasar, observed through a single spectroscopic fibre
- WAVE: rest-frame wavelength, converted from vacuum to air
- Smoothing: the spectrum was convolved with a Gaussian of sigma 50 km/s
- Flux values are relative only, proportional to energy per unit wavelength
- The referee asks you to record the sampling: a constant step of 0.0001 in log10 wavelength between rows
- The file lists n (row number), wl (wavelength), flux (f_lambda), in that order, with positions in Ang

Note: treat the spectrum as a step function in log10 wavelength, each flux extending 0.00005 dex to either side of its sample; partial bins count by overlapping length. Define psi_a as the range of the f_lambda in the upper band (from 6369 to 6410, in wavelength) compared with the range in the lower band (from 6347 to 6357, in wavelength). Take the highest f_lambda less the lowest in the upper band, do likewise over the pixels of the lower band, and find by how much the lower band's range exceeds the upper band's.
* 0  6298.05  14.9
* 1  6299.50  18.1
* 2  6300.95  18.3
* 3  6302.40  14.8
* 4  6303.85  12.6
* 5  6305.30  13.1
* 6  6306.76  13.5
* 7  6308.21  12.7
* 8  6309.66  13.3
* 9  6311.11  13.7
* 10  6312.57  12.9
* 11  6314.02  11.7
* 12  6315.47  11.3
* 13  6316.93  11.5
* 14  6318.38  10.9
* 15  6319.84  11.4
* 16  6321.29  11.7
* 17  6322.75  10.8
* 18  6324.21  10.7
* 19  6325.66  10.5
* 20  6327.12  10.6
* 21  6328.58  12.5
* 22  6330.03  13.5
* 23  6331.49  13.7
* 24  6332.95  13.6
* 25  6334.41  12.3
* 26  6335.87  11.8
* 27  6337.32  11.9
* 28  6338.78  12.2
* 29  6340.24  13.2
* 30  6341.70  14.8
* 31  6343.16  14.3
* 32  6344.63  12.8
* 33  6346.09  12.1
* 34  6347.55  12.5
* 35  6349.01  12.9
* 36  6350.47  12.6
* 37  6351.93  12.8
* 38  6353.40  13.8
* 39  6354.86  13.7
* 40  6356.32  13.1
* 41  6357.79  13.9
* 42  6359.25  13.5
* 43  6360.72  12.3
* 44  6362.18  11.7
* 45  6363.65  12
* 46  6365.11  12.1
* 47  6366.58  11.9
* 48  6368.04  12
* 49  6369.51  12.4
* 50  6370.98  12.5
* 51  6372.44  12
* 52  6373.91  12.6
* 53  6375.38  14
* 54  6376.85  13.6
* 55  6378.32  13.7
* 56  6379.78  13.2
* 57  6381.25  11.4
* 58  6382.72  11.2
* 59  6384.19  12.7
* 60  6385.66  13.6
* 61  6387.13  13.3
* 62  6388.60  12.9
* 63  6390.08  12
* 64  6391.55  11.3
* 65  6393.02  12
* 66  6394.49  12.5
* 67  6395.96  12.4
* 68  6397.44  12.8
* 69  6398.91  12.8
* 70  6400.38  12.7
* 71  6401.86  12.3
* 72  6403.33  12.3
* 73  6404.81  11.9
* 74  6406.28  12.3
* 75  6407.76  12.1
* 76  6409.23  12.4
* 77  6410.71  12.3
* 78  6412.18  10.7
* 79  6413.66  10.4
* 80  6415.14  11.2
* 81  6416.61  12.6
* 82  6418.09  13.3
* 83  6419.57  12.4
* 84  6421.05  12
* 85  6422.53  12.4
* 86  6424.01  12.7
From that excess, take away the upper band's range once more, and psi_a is -4.3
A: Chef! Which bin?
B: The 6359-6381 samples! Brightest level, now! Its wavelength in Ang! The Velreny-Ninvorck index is 6375.38 Ang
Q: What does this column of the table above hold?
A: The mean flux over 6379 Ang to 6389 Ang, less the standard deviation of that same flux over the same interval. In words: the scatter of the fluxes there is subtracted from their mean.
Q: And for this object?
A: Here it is 11.7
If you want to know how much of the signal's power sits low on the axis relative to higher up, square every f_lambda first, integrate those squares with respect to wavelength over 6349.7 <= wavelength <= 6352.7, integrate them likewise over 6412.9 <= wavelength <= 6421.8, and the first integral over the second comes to 0.4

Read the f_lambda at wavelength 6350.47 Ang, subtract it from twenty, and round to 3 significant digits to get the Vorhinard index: 7.40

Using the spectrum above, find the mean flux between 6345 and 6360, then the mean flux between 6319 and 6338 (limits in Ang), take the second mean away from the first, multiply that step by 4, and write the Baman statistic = 5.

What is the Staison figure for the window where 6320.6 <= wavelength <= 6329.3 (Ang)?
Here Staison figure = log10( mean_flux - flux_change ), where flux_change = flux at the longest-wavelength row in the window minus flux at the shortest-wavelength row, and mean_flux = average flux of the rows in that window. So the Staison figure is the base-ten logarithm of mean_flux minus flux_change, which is 1.01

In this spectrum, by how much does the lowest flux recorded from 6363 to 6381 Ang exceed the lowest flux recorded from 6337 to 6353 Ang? 0.0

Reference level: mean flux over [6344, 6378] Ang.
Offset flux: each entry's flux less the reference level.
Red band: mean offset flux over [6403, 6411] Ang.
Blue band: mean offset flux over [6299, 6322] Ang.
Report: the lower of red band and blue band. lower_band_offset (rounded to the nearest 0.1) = -0.5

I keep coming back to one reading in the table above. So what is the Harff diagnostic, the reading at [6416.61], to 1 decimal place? 12.6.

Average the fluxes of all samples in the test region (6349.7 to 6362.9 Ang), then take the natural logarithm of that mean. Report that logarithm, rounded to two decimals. 2.57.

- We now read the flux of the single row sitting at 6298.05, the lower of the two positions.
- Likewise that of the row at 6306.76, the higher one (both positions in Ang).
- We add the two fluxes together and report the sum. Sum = 28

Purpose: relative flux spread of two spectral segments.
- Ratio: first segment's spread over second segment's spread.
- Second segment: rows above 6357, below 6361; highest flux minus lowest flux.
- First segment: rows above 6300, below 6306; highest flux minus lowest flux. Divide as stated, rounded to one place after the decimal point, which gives 3.6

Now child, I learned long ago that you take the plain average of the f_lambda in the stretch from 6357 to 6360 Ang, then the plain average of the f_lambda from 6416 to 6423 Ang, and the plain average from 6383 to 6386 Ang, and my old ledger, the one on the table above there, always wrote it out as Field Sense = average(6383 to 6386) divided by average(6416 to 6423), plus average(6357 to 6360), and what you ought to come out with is 14.7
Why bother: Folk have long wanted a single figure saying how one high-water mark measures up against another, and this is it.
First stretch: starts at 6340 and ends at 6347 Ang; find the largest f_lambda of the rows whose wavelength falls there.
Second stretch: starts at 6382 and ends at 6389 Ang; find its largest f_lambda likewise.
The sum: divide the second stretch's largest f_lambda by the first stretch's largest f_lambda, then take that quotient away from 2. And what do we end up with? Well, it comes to 1.08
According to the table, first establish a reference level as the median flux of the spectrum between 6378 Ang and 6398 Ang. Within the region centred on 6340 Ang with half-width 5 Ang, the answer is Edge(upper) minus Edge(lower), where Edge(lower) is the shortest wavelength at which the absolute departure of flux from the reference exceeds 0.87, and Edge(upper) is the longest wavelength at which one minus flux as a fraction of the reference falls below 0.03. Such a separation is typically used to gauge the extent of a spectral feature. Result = 2.9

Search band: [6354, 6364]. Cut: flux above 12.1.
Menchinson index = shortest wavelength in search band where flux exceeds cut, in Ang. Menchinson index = 6354.86 Ang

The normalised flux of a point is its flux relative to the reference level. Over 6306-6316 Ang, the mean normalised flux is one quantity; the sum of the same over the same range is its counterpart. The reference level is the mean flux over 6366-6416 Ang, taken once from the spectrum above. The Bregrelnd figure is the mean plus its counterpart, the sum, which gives 8.26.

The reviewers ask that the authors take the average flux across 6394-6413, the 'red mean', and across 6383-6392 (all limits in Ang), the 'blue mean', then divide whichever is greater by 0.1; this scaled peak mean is 126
